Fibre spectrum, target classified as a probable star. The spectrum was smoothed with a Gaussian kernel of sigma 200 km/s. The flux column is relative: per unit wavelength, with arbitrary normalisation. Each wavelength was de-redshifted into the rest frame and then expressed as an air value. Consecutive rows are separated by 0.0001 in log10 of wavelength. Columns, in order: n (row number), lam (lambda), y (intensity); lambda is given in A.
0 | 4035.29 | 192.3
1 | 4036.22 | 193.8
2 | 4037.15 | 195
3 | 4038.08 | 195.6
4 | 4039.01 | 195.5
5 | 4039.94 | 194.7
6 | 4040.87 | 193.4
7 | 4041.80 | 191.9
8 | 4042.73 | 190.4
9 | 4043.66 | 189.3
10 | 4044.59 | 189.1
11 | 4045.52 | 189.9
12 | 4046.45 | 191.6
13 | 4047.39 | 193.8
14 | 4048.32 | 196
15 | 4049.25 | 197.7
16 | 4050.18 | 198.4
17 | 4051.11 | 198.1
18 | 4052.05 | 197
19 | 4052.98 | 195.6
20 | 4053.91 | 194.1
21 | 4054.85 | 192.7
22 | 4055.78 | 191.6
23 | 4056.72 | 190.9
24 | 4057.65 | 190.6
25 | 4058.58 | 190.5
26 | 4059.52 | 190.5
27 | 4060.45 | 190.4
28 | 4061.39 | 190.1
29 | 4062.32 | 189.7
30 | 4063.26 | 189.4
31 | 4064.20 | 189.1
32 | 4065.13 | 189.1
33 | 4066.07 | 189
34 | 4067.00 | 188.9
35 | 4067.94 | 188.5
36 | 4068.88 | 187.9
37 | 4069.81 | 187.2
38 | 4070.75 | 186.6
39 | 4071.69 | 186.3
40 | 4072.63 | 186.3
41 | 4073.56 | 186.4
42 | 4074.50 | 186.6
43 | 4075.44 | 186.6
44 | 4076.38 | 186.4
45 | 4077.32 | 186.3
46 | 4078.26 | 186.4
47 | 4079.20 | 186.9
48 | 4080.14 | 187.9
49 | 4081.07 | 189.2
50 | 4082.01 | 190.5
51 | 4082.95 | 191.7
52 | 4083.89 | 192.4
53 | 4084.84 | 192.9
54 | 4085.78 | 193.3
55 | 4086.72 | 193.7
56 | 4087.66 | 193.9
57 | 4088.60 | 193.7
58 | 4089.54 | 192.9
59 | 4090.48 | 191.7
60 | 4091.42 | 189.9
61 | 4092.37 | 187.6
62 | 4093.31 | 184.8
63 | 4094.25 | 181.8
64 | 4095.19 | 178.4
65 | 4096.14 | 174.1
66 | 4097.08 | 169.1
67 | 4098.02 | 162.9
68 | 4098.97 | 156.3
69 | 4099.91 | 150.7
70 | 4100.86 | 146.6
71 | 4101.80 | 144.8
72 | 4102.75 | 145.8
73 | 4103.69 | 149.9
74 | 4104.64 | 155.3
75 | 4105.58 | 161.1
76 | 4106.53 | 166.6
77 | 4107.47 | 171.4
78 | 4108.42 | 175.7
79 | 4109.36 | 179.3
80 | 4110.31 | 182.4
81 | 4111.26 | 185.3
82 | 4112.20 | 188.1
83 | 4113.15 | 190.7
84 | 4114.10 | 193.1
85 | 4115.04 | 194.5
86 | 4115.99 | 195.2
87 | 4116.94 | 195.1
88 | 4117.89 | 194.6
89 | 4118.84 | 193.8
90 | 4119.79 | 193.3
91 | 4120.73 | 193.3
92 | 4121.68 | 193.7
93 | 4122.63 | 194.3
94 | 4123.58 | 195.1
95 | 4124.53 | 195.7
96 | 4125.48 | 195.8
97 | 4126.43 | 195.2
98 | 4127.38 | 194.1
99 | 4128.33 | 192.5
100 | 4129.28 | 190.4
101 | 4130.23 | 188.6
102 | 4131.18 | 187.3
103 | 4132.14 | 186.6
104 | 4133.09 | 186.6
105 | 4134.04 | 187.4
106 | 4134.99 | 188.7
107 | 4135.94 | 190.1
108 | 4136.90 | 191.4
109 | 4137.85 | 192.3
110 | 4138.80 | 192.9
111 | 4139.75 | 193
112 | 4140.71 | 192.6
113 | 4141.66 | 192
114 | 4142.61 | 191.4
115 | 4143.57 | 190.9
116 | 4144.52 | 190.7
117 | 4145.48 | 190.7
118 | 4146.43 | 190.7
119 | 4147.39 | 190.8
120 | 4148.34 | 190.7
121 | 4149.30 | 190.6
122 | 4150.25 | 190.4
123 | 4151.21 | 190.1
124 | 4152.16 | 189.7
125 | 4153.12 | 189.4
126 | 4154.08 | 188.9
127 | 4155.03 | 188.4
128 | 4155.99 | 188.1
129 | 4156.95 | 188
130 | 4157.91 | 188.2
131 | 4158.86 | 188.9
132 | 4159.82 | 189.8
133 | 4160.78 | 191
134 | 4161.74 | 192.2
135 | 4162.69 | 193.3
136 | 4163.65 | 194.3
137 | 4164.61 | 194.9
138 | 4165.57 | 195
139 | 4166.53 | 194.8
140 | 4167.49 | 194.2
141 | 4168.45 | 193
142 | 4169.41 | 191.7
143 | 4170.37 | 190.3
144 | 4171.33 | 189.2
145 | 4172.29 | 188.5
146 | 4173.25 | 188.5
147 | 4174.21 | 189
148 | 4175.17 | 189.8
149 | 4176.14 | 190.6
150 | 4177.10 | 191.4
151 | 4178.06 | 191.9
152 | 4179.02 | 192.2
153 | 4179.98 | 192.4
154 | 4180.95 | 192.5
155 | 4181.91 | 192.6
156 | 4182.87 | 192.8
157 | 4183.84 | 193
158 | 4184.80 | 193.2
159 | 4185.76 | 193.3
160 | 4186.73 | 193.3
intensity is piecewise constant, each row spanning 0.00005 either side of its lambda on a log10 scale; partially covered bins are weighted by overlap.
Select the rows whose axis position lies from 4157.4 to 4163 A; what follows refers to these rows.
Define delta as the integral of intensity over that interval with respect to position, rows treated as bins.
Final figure 1068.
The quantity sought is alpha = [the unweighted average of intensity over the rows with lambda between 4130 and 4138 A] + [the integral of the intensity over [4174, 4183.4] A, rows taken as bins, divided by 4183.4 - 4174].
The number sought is 380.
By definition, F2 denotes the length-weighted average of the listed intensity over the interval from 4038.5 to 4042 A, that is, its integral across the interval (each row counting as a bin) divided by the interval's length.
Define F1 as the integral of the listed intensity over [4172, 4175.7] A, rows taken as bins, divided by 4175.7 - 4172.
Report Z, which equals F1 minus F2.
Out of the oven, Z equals -5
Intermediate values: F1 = 189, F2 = 194.1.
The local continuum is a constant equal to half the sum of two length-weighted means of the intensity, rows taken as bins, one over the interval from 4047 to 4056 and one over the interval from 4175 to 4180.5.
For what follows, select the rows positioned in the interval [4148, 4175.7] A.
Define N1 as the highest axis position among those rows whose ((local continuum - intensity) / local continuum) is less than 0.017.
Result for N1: 4170.37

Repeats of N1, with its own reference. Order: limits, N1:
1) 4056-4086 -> 4085.78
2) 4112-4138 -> 4137.85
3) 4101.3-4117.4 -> 4116.94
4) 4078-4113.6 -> 4113.15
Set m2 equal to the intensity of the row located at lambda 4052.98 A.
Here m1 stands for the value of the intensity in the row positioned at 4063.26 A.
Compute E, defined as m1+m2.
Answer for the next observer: 385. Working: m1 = 189.4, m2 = 195.6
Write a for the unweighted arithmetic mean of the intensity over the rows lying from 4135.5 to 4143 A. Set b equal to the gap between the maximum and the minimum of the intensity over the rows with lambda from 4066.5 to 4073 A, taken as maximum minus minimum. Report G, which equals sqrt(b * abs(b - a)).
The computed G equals 22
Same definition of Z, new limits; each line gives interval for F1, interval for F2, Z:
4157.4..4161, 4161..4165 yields -4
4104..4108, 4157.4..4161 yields -26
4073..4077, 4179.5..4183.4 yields -6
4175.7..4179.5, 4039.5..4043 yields -1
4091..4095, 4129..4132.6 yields -2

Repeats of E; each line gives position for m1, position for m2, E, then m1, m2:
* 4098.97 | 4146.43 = 347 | 156.3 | 190.7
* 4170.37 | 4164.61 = 385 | 190.3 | 194.9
